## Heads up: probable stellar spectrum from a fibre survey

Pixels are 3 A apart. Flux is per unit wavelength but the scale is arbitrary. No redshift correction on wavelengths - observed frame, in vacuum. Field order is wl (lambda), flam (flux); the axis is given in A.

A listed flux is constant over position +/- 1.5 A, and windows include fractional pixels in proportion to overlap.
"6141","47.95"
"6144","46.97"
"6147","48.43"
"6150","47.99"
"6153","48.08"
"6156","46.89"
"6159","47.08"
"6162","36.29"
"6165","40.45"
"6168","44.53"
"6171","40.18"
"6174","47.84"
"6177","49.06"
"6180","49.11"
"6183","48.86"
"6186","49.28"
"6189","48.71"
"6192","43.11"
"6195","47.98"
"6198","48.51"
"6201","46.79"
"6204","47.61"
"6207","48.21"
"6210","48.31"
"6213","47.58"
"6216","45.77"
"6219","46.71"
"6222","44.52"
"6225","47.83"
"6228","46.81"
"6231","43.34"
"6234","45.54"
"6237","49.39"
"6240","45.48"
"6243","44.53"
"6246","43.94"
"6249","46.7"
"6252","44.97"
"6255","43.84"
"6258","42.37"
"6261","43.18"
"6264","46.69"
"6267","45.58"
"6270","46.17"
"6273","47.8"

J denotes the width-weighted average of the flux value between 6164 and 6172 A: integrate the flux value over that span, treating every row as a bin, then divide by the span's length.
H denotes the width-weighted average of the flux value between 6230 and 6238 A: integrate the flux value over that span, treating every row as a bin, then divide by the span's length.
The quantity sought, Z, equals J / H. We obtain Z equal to 0.91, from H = 46.1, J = 41.9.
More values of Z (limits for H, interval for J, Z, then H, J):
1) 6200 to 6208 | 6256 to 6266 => 0.93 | 47.5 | 44.1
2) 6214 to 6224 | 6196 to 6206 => 1.04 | 45.9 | 47.7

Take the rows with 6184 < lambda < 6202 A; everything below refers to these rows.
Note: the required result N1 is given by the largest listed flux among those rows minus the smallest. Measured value 6.2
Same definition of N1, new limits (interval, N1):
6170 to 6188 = 9.1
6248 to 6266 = 4.3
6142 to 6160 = 1.5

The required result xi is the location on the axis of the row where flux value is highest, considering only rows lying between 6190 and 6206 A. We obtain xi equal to 6198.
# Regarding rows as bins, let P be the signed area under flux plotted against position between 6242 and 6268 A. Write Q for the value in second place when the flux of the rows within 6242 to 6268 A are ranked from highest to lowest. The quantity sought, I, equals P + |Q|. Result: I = 1207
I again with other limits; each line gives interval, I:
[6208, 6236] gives 1346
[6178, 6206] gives 1388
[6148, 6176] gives 1295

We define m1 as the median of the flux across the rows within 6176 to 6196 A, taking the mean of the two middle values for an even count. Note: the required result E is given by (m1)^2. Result 2387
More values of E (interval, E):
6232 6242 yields 2074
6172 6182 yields 2407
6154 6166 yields 1907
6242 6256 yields 1983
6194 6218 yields 2284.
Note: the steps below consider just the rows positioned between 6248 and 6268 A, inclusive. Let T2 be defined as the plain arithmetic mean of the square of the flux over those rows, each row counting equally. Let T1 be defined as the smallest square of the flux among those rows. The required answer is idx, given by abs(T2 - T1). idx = 211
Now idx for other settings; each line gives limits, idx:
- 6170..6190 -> 658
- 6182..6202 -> 412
